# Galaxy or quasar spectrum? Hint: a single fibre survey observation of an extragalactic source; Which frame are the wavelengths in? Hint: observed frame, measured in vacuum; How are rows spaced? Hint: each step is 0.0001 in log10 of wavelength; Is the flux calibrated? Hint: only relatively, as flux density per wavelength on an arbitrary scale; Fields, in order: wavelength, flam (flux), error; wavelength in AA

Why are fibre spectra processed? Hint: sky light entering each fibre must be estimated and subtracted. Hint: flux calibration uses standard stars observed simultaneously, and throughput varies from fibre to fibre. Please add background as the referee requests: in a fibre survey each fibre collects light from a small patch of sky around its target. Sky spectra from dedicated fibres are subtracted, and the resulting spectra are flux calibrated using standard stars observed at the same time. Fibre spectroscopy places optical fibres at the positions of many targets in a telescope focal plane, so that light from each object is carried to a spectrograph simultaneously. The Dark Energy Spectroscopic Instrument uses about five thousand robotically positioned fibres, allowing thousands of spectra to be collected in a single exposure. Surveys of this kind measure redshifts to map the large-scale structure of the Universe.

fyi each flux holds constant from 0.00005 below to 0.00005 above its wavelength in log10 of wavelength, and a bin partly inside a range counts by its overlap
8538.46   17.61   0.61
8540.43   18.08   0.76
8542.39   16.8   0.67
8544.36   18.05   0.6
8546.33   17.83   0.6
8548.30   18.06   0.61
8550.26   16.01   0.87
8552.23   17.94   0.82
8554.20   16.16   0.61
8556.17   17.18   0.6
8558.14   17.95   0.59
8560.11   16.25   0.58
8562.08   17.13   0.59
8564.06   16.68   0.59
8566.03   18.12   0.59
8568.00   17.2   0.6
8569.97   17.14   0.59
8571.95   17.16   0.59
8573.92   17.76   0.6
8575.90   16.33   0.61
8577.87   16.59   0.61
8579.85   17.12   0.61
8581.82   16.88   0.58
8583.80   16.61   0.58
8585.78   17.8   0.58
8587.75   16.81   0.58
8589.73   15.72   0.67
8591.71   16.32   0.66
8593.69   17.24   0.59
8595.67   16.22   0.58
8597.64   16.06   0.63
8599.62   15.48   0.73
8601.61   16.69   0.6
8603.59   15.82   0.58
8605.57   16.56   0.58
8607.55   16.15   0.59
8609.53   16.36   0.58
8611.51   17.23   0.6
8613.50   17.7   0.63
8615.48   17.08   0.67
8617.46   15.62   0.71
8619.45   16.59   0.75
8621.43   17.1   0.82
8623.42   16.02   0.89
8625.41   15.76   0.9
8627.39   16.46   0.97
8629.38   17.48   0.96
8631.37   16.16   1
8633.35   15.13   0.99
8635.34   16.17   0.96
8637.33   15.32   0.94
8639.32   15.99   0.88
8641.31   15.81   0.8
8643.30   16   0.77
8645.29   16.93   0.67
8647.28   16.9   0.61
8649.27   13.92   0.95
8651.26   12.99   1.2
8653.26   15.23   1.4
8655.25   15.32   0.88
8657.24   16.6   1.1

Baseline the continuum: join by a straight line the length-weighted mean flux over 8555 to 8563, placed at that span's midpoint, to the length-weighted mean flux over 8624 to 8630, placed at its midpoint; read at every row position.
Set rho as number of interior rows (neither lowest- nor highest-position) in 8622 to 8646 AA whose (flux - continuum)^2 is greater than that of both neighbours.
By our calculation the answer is 5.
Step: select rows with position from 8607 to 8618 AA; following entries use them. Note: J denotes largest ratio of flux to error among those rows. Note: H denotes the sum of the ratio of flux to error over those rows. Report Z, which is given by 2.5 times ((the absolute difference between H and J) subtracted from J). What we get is -256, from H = 160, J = 28.7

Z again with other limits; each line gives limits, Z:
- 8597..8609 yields -252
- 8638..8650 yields -177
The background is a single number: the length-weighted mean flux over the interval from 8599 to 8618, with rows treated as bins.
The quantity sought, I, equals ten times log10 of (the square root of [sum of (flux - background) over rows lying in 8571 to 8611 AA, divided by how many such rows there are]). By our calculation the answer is -5.6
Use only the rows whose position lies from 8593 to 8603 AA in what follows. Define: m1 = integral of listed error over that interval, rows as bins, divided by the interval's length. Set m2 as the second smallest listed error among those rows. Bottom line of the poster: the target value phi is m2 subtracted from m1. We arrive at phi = 0.035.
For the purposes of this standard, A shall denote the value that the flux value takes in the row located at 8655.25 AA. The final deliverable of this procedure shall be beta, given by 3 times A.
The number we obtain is 46.0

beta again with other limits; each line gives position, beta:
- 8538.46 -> 52.8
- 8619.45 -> 49.8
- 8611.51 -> 51.7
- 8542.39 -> 50.4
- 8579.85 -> 51.4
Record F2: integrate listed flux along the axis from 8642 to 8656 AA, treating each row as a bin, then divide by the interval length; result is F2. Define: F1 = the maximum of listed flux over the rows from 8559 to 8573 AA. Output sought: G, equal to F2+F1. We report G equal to 33.46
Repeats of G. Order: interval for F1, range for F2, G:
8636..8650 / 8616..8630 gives 33.35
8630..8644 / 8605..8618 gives 32.89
